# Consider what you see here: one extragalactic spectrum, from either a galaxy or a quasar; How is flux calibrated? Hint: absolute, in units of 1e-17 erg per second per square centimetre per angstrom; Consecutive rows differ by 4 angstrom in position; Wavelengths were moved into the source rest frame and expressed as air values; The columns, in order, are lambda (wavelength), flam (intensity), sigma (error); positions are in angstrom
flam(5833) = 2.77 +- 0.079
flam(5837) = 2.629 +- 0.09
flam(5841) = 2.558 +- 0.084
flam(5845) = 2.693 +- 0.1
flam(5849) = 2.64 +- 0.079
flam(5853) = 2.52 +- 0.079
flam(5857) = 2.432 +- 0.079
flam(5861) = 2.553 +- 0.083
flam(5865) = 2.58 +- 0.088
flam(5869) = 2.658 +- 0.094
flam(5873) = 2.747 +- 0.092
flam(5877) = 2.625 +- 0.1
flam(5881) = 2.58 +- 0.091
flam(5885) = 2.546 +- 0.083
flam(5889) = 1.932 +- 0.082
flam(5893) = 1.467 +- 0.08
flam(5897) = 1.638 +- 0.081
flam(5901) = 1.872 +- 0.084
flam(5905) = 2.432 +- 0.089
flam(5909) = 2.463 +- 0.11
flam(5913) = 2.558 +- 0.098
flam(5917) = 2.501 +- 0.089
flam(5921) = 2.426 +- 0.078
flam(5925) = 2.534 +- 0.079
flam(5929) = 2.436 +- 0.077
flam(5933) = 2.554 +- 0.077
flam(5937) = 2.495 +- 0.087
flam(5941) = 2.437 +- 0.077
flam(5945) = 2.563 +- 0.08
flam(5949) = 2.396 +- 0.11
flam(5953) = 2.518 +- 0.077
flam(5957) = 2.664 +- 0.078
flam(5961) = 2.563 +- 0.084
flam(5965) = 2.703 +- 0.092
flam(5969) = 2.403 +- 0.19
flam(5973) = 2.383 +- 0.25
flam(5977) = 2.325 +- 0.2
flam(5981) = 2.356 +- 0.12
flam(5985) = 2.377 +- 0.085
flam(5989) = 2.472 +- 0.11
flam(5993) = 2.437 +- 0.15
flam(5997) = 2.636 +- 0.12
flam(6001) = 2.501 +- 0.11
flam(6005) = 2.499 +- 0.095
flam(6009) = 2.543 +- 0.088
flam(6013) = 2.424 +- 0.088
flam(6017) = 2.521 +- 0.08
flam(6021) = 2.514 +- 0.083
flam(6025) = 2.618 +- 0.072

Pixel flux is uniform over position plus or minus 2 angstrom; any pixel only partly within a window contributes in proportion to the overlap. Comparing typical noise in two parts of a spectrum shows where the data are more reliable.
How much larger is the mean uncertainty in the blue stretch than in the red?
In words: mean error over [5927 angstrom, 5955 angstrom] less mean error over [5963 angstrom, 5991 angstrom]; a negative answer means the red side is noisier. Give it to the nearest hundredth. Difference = -0.07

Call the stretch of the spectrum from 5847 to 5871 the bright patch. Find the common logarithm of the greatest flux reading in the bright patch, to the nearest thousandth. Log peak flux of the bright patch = 0.425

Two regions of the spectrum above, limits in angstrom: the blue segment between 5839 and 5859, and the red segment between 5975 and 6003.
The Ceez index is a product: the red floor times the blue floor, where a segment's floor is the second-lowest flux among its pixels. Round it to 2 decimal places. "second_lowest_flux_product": 5.94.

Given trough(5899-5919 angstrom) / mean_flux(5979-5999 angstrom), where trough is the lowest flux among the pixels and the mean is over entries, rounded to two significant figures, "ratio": 0.76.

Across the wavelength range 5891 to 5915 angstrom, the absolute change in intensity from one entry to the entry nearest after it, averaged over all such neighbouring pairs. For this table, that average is 0.218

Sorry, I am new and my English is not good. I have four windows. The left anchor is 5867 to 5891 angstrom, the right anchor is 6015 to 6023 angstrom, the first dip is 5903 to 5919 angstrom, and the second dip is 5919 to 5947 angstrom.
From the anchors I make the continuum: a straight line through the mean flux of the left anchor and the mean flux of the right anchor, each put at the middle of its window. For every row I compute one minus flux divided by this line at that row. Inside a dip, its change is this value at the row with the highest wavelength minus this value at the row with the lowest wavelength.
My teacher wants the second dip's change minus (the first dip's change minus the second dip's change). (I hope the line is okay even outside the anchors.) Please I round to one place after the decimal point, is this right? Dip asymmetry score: -0.1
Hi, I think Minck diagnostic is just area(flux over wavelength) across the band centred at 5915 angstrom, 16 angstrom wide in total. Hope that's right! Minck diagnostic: 39.8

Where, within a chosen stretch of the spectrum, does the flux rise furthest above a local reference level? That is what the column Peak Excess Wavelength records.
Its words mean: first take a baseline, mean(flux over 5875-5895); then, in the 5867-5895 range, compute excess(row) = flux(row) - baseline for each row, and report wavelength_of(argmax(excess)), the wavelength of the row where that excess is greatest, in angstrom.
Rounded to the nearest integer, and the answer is 5873 angstrom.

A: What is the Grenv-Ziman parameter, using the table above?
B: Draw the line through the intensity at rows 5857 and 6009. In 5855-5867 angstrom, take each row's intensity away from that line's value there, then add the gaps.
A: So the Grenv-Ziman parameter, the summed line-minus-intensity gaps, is -0.26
